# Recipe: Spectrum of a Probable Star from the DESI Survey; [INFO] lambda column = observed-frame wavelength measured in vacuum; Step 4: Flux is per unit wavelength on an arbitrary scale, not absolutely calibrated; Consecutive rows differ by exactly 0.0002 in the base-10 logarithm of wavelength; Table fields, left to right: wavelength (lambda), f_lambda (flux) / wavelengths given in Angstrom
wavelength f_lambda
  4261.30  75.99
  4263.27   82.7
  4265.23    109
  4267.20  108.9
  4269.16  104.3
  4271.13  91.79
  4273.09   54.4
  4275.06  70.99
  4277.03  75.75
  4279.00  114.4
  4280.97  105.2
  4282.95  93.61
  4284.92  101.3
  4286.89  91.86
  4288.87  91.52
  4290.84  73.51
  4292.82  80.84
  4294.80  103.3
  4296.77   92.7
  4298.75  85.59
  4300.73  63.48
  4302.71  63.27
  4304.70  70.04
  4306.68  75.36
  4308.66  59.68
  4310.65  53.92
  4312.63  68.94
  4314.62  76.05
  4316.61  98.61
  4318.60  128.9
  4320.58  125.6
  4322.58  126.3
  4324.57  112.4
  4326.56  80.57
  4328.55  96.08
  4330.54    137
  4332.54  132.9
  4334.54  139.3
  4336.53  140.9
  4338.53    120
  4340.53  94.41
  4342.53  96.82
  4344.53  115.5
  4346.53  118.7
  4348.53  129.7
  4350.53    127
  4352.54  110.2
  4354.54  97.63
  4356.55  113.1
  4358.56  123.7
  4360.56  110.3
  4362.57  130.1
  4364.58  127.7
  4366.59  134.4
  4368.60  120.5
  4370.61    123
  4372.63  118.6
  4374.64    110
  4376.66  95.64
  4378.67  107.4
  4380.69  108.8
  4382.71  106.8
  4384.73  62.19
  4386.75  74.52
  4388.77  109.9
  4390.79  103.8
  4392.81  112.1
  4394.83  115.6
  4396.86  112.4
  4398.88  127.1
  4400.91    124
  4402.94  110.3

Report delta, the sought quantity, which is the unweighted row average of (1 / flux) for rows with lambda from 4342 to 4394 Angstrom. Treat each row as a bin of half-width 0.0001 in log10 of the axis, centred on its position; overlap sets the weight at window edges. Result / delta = 0.009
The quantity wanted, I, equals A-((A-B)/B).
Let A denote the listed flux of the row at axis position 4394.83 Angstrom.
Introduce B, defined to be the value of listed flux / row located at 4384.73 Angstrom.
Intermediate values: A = 115.6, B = 62.19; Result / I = 115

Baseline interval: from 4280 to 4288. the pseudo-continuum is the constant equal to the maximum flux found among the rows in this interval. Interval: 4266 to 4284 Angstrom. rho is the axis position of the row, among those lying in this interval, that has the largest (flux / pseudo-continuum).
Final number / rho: 4279.00 Angstrom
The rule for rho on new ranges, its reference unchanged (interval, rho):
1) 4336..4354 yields 4336.53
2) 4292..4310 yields 4294.80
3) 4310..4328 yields 4318.60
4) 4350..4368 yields 4366.59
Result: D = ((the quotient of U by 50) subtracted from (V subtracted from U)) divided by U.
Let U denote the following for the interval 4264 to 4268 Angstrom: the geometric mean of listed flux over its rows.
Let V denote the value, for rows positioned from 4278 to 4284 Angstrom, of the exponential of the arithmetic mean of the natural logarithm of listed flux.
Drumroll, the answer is 0.02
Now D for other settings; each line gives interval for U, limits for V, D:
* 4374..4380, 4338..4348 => -0.06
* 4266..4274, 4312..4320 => -0.06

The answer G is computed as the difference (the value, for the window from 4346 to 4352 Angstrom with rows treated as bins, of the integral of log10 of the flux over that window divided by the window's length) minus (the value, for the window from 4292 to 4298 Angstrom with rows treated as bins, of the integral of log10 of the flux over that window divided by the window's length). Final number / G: 0.13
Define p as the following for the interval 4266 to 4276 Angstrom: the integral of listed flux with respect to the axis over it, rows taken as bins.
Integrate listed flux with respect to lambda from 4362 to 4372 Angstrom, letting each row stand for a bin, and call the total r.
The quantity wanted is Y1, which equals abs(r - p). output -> 400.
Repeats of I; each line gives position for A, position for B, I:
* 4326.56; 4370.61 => 81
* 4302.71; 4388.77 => 64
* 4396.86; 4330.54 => 113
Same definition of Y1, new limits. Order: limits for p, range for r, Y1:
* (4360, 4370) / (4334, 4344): 80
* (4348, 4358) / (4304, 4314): 493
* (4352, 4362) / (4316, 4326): 56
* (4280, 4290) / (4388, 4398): 148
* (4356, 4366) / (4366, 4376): 21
